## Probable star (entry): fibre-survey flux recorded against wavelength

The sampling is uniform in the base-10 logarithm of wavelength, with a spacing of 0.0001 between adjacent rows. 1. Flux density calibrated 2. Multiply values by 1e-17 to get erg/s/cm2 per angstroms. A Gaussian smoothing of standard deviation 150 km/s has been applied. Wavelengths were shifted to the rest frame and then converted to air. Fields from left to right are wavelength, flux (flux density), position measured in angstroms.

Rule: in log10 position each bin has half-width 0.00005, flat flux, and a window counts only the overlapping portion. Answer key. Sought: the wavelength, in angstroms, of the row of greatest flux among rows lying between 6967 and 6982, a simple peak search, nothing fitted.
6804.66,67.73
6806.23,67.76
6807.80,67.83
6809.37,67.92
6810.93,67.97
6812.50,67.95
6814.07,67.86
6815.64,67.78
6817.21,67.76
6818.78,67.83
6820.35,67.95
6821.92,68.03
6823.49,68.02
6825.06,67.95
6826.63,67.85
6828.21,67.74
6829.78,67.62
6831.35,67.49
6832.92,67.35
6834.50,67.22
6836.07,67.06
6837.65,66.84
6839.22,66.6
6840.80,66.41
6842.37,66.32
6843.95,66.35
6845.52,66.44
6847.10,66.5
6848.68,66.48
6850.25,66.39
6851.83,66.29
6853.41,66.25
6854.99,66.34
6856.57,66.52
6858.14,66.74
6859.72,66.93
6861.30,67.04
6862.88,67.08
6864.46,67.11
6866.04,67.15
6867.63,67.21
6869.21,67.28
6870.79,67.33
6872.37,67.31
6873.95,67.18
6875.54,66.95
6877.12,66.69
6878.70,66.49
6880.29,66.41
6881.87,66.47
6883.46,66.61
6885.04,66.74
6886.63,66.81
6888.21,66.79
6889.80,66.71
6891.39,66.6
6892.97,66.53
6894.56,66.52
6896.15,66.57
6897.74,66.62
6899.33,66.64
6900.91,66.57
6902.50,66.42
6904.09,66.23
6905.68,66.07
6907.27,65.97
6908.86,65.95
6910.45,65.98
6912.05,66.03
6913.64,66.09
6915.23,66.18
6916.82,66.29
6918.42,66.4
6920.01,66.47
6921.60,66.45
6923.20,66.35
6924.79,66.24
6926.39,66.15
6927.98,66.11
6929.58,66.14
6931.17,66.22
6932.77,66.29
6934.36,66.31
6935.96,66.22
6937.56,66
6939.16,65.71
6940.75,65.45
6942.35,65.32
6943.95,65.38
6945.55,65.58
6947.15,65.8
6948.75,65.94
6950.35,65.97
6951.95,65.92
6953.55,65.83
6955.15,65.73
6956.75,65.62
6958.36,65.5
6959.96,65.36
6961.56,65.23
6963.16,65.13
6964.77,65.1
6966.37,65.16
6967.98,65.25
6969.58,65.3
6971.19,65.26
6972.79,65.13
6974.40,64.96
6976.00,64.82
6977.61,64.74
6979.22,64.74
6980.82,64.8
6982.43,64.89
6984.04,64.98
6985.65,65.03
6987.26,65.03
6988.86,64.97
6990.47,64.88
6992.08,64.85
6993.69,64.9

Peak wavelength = 6969.58 angstroms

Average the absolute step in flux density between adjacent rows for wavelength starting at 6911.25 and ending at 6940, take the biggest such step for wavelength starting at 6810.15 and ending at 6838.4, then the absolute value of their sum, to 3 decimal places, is 0.314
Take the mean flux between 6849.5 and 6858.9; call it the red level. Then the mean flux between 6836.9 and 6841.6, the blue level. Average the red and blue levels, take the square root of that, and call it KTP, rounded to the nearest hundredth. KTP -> 8.16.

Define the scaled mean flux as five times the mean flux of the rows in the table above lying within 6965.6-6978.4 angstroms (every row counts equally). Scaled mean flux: 325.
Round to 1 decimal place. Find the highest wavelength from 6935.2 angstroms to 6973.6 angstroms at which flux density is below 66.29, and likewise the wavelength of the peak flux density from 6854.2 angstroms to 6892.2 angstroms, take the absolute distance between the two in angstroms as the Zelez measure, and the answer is 102.0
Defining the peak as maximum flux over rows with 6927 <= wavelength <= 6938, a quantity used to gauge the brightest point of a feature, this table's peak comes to 66.31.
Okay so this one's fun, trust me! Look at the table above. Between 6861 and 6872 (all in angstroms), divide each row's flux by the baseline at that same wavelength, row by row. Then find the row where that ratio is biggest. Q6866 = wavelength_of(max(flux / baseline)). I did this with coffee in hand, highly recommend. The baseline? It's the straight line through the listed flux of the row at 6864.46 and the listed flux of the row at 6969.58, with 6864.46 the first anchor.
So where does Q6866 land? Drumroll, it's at 6870.79 angstroms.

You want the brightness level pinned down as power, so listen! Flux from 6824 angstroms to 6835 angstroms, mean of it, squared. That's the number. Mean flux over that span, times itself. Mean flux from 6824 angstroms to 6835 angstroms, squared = 4570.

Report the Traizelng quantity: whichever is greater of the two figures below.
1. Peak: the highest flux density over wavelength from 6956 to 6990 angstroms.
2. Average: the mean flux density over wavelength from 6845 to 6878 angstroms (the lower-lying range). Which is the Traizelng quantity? 66.8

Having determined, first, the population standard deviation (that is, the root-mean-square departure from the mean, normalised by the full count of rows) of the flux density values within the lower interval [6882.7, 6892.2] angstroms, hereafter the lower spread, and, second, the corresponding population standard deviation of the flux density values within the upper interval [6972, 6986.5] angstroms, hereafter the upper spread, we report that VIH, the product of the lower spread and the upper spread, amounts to 0.010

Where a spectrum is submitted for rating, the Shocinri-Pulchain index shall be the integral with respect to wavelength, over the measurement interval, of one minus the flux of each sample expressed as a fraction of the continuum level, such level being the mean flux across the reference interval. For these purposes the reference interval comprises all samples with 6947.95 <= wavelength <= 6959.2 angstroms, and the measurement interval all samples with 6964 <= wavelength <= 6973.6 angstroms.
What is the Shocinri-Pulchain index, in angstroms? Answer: 0.1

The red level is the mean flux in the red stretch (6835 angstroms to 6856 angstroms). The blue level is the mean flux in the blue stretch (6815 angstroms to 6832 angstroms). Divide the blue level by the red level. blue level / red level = 1.020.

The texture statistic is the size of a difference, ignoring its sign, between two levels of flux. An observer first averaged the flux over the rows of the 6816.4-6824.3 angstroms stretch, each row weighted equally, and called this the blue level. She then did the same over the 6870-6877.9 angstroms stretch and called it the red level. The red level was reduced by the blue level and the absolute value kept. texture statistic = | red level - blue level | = 0.8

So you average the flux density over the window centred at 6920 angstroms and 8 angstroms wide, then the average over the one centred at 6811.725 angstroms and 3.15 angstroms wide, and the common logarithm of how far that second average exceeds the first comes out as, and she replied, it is 0.20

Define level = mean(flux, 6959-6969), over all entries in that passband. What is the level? 65.2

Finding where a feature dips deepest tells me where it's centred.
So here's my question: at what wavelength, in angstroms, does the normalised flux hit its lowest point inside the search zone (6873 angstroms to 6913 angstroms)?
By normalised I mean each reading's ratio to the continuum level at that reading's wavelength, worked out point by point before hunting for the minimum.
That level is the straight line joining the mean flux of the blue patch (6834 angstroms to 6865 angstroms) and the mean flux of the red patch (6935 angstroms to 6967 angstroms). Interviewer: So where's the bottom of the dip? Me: 6908.86 angstroms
